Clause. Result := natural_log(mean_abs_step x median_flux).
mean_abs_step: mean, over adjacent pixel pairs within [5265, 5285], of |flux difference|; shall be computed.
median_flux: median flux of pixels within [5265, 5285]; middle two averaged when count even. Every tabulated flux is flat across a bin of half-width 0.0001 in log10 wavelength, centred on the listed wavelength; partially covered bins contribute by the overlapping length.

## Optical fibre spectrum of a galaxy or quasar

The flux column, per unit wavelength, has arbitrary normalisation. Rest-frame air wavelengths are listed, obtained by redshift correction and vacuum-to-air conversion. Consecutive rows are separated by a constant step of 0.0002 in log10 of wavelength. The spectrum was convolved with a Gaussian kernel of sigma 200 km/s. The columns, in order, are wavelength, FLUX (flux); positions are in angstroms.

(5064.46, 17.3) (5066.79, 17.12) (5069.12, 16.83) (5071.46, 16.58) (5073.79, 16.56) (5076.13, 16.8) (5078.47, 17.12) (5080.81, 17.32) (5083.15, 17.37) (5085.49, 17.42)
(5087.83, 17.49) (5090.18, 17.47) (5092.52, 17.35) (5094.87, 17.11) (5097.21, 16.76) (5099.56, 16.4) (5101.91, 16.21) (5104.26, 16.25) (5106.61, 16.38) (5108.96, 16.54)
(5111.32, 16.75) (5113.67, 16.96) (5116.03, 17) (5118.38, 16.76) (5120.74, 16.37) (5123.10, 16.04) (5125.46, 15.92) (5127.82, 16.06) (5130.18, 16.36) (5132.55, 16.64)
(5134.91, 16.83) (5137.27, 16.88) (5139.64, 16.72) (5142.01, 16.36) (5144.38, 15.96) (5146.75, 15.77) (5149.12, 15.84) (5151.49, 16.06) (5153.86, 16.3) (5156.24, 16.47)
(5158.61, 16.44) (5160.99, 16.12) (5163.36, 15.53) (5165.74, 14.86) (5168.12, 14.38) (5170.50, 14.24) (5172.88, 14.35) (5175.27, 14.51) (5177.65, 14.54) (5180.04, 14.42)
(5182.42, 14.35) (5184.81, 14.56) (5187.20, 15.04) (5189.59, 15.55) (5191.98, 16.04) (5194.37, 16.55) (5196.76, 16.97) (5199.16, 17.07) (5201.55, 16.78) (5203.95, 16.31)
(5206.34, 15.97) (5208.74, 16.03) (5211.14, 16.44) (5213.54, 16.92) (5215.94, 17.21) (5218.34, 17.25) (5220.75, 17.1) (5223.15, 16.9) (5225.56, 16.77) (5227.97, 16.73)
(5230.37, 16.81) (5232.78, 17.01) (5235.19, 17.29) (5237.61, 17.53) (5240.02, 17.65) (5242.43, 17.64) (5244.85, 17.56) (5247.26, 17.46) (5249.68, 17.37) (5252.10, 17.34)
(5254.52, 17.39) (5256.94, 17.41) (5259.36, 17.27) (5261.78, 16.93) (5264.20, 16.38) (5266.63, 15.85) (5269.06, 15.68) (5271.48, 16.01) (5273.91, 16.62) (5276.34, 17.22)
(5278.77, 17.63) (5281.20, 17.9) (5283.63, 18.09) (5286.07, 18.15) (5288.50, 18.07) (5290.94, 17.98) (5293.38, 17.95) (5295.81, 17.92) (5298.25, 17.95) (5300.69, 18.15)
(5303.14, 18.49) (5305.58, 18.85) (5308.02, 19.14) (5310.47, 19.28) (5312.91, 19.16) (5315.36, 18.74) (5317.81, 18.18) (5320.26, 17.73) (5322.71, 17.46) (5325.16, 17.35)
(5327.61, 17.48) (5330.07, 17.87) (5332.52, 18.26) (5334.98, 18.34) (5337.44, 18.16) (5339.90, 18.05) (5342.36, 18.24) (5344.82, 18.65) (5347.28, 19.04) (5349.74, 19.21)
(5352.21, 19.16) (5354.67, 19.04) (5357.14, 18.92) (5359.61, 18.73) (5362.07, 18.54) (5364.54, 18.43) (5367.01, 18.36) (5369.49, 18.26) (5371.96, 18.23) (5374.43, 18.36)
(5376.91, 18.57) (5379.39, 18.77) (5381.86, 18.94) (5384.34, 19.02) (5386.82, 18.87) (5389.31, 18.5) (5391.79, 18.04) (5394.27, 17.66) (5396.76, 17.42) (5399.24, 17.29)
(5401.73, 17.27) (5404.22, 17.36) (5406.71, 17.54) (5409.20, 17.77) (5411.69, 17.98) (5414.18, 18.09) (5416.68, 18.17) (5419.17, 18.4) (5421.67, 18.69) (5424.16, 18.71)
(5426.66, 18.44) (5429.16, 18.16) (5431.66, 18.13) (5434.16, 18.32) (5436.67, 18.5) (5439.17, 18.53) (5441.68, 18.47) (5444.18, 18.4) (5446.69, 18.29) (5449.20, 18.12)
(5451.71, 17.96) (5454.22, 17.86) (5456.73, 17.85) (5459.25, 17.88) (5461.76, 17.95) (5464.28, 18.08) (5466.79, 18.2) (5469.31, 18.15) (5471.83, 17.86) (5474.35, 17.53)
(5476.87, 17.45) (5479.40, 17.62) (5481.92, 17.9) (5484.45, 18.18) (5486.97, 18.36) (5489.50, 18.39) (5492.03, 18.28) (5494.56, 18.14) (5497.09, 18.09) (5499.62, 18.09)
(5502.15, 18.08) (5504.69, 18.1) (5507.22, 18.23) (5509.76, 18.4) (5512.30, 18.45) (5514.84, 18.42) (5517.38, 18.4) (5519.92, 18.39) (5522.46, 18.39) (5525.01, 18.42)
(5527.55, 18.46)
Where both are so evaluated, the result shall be 1.8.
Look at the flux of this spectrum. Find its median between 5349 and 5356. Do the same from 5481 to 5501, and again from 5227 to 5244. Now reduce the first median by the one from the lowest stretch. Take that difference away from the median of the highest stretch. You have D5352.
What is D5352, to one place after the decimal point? 16.3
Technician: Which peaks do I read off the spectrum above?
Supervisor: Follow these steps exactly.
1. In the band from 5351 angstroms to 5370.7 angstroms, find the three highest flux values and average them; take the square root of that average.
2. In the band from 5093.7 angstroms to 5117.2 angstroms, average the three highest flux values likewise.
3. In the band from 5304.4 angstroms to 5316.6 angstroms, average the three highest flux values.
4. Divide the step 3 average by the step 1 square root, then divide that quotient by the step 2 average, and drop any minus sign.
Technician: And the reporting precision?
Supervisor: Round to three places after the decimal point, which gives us 0.258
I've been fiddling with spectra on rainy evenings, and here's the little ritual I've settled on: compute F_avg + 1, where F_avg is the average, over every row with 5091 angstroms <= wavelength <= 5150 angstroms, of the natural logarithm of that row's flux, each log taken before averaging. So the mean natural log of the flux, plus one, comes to 3.80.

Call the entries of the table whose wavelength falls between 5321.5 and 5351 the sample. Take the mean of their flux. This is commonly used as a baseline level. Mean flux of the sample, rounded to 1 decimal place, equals 18.2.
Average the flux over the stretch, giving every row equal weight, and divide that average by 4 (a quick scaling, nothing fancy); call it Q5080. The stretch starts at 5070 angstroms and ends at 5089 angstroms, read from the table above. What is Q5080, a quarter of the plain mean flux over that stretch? 4.27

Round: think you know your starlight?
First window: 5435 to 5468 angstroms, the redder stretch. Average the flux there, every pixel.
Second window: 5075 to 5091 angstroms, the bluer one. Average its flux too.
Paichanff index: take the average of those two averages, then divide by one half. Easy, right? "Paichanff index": 35.4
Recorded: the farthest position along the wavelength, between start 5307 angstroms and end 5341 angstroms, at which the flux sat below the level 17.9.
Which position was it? 5330.07 angstroms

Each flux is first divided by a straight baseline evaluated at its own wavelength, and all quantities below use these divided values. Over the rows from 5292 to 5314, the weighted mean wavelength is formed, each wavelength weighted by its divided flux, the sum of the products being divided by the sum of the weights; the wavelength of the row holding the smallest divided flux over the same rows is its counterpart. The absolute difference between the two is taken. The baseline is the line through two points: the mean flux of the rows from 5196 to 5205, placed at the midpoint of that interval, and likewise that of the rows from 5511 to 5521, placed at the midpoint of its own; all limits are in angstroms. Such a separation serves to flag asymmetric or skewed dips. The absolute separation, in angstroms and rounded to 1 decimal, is 7.5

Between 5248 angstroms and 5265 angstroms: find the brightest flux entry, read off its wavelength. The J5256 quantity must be 5256.94 angstroms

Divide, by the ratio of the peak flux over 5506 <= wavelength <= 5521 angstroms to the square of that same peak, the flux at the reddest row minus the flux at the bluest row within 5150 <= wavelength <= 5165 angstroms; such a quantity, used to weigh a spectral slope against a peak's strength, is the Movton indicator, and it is -10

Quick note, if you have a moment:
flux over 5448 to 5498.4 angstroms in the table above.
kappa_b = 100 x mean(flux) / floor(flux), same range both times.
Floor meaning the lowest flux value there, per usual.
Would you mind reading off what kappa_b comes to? 103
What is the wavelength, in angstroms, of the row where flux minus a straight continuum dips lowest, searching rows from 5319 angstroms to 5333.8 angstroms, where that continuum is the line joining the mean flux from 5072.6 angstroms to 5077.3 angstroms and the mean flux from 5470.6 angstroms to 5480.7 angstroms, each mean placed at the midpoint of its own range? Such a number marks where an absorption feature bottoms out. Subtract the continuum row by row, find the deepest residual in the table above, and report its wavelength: 5325.16 angstroms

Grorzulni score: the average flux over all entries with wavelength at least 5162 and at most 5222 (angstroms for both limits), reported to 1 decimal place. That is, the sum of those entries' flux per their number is 15.7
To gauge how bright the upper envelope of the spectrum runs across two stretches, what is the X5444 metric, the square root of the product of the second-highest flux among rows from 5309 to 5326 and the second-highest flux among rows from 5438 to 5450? 18.8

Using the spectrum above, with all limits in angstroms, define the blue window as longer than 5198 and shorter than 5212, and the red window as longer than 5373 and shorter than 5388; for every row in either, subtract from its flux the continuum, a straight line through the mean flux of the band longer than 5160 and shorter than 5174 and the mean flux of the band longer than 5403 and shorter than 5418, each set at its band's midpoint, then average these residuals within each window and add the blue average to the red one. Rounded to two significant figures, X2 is 2.4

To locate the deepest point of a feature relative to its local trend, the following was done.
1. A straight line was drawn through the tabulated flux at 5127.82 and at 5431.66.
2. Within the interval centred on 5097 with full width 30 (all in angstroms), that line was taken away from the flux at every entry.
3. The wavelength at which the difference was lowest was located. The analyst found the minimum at 5101.91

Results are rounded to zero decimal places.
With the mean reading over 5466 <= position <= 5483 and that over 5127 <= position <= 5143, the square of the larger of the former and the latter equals 317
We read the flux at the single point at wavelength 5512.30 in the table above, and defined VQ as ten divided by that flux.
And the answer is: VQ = 0.54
